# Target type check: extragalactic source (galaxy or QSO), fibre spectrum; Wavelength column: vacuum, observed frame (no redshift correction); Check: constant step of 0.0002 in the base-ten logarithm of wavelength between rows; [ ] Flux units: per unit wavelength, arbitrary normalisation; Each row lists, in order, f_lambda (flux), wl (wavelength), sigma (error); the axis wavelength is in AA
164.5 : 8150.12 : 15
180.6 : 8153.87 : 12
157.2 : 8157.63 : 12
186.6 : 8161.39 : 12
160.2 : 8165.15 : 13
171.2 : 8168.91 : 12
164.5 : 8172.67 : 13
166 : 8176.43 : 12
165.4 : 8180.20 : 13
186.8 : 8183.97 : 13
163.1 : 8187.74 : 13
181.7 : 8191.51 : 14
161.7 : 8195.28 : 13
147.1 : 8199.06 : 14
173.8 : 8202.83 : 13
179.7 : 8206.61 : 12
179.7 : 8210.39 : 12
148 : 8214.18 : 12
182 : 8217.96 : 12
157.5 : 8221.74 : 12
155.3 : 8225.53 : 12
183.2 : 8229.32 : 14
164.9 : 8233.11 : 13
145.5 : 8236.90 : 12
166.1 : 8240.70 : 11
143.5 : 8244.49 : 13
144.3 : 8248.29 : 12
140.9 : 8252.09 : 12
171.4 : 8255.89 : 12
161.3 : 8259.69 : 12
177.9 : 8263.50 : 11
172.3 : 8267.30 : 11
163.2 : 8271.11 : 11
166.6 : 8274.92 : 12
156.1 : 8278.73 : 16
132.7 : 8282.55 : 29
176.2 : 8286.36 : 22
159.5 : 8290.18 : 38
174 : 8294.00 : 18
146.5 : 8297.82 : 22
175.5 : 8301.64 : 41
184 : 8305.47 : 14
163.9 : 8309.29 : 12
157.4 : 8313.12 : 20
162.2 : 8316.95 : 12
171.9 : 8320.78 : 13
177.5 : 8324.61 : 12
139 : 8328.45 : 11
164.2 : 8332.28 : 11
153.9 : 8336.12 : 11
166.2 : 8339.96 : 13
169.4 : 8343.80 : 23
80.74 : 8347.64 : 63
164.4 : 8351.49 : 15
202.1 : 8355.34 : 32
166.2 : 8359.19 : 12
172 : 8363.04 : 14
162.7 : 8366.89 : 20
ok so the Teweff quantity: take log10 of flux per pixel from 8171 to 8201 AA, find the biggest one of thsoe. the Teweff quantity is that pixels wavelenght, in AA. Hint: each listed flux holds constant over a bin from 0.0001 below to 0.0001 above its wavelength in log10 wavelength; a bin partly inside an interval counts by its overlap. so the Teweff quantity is 8183.97 AA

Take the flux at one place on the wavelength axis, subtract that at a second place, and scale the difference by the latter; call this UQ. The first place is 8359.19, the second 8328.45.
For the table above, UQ 0.20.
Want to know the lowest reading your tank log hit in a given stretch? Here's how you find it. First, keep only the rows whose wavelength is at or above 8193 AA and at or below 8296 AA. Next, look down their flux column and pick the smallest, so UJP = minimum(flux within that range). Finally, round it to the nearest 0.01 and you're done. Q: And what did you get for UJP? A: 132.70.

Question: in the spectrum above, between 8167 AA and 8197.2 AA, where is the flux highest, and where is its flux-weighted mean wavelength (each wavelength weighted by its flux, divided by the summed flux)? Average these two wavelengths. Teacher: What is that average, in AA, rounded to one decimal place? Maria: 8183.1 AA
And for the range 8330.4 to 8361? 8350.7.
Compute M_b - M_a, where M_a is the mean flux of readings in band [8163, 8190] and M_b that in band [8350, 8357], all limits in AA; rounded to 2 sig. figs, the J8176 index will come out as 15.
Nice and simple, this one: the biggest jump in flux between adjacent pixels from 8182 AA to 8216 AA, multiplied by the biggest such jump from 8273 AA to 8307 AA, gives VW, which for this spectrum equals 1379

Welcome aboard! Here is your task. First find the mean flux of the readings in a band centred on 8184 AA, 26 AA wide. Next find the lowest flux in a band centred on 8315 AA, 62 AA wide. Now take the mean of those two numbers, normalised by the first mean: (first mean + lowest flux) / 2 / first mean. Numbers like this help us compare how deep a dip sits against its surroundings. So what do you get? 0.91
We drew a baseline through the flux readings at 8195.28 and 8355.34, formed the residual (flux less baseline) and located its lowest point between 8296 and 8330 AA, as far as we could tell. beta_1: 8328.45 AA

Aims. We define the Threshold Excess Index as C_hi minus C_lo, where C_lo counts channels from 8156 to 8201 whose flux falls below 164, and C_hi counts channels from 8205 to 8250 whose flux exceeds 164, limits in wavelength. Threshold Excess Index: 1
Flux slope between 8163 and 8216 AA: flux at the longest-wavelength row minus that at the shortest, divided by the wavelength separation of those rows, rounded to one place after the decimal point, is -0.2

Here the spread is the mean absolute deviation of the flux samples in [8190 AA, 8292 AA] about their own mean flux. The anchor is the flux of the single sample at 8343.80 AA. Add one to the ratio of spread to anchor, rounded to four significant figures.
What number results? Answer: 1.071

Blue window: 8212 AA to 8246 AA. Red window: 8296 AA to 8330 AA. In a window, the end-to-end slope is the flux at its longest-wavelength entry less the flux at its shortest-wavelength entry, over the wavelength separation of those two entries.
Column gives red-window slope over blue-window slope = 1.6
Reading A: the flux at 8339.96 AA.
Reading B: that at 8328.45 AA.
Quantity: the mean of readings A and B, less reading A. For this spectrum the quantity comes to -14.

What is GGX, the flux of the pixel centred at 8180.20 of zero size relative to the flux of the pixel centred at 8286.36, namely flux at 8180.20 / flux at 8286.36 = 0.94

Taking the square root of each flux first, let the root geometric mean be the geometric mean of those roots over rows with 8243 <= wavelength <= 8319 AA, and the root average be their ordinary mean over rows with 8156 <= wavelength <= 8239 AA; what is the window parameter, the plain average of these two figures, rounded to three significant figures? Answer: 12.8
